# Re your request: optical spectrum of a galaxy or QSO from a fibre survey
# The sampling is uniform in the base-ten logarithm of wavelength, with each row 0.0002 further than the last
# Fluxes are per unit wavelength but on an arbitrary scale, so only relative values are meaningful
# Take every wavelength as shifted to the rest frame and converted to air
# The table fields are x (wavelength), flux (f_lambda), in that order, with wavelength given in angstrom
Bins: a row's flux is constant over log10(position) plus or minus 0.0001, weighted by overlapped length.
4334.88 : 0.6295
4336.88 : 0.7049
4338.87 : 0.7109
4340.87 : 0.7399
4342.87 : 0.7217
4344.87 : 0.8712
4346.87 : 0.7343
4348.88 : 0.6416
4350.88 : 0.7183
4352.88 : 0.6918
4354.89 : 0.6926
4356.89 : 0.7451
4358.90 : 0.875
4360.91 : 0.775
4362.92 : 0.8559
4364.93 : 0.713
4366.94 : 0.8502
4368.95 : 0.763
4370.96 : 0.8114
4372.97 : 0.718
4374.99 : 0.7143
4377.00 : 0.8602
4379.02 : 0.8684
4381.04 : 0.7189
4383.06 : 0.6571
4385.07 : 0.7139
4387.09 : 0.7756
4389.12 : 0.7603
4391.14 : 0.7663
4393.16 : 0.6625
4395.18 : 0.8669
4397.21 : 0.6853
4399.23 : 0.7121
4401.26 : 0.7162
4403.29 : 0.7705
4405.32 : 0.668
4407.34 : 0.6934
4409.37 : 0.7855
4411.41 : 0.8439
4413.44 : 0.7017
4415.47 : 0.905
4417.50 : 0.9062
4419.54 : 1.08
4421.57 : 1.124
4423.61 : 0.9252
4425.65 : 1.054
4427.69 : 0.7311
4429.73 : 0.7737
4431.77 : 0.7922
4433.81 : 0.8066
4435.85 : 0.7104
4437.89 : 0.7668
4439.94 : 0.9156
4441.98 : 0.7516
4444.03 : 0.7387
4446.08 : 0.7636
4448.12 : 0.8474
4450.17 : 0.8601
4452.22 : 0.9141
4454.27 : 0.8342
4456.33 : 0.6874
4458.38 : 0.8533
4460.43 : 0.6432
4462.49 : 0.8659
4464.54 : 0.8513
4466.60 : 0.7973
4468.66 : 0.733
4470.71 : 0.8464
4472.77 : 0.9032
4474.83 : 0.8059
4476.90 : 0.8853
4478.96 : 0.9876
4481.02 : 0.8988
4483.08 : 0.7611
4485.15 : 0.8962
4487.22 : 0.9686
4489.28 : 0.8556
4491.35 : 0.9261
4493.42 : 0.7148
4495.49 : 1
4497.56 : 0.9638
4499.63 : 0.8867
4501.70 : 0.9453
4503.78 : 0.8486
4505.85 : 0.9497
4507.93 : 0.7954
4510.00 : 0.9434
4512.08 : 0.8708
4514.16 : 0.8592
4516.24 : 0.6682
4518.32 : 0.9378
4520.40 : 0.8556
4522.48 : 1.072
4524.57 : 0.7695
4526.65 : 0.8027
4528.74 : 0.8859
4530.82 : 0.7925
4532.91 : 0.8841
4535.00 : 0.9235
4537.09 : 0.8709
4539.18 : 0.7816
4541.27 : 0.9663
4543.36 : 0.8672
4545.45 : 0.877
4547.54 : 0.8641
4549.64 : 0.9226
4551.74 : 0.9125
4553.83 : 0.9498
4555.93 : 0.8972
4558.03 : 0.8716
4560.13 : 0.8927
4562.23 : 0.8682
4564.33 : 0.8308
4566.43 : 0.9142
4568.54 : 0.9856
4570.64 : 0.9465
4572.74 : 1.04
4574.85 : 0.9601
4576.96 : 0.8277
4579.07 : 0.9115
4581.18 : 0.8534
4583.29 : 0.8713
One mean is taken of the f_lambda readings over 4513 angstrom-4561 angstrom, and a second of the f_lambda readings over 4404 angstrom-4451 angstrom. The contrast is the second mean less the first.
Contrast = -0.04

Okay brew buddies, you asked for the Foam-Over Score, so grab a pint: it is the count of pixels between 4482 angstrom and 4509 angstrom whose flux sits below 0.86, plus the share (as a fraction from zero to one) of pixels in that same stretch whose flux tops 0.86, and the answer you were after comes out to 5.6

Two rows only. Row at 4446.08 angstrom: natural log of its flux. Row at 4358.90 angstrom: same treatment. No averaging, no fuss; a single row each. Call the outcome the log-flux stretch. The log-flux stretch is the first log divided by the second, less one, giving 1.0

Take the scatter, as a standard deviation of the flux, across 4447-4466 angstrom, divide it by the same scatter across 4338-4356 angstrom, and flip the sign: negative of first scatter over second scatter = -1.4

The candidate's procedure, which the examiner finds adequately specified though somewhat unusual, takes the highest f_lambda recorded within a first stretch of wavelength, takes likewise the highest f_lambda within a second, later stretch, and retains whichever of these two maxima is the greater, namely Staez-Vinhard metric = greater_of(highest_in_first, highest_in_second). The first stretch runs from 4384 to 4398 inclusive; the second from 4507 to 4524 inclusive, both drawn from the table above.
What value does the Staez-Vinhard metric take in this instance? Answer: 1.07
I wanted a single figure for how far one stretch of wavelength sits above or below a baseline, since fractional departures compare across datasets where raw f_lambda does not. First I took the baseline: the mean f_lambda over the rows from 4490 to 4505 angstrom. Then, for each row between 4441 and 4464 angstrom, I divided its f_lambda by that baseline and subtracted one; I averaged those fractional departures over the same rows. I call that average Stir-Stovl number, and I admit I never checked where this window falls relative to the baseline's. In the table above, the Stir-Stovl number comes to -0.11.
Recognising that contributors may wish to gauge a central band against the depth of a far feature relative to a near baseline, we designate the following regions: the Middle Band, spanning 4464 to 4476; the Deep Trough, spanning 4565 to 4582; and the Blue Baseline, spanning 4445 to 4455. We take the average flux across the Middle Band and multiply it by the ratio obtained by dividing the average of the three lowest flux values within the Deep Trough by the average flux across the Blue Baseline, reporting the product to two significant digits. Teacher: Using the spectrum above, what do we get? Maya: 0.84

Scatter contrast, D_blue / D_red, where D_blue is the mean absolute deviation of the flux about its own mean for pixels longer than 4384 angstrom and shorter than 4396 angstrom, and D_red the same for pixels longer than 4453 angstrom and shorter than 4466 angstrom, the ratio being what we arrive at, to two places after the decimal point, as 0.56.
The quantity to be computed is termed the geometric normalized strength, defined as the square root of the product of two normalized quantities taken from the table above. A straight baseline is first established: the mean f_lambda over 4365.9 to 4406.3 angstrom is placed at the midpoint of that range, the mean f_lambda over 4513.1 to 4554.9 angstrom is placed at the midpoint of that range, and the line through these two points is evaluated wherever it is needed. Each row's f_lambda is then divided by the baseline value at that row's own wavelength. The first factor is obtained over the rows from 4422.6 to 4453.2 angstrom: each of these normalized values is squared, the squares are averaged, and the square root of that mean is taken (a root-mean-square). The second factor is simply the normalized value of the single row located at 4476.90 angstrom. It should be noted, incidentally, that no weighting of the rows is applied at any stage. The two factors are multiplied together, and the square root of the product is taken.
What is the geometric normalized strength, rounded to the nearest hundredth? 1.06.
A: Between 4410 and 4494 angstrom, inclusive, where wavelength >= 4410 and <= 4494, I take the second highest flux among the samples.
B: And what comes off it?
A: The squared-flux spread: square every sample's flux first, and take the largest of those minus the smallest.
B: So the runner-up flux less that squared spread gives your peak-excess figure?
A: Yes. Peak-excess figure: 0.2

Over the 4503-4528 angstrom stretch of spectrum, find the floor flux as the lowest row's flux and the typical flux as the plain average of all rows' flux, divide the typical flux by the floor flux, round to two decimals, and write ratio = 1.29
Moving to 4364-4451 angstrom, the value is 1.21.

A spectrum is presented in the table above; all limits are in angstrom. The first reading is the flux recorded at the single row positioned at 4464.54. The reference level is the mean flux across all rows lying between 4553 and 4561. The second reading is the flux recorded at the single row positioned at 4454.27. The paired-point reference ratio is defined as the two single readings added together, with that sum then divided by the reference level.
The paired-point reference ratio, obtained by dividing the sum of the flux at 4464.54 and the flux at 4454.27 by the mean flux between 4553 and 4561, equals 1.87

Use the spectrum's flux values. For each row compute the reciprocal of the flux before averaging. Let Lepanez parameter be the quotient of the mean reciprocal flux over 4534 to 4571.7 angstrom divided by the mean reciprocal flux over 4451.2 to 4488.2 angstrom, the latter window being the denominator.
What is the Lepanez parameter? 0.929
